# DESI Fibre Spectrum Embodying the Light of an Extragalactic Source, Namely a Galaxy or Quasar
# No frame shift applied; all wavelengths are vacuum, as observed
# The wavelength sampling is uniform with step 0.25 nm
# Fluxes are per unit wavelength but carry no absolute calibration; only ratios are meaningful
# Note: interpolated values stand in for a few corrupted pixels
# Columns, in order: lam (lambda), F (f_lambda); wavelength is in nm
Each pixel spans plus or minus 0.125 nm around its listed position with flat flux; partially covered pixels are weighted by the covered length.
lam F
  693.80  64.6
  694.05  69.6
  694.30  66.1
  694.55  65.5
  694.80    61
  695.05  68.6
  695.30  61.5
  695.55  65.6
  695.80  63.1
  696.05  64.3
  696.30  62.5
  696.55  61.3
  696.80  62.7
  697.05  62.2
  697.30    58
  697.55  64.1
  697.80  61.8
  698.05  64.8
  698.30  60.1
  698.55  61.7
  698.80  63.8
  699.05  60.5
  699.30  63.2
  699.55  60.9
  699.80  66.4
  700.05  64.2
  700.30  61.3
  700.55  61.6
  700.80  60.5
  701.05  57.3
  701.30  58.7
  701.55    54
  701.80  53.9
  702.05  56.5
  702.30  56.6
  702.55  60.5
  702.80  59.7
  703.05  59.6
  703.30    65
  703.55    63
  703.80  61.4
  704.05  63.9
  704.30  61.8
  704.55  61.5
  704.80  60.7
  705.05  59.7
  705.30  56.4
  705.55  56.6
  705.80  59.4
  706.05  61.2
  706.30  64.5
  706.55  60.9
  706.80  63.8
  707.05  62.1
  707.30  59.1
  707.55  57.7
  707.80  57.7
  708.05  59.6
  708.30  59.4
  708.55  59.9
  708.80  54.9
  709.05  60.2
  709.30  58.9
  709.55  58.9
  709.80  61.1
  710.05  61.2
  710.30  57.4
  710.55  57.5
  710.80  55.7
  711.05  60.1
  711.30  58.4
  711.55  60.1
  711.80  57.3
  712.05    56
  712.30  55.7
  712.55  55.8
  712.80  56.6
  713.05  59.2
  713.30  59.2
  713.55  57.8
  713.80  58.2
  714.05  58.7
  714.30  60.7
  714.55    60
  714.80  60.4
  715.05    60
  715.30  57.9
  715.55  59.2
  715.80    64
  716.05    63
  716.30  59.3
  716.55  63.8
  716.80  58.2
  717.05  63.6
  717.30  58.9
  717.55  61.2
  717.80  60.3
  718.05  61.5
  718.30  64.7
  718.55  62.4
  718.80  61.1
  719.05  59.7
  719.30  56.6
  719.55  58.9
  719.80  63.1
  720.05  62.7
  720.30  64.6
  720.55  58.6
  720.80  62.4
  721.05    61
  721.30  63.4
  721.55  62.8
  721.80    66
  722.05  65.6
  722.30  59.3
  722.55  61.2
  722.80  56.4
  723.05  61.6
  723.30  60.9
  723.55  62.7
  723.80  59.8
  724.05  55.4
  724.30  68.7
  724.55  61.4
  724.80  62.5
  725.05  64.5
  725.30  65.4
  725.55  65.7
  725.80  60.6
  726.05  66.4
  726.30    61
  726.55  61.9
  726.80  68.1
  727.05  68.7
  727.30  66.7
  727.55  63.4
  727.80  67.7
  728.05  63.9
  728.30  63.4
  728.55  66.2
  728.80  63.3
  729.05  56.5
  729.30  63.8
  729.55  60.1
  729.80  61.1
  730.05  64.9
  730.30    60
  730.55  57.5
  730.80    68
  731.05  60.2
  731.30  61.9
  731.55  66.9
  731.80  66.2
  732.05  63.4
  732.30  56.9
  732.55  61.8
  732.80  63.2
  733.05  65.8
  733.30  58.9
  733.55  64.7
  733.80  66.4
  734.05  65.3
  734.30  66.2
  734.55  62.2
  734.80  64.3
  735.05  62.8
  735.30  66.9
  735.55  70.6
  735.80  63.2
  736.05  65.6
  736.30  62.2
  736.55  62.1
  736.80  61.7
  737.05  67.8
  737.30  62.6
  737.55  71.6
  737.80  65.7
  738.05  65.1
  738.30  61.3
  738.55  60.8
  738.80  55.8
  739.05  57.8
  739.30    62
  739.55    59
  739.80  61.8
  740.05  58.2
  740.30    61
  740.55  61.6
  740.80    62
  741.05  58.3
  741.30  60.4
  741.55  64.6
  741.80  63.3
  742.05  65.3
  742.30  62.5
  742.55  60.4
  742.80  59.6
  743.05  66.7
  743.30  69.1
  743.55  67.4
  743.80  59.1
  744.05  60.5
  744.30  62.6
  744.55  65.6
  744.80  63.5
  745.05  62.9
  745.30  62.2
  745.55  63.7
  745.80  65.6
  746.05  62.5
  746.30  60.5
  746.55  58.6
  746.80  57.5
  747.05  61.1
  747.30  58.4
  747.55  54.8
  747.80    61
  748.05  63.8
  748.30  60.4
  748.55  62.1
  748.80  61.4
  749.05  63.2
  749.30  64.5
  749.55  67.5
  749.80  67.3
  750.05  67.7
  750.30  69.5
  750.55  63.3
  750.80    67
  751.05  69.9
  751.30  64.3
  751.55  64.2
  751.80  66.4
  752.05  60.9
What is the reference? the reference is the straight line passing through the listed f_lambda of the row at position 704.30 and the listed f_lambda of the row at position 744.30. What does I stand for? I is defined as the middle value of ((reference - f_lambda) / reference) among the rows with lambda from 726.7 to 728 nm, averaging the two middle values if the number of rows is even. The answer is -0.09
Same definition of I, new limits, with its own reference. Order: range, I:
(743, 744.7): -0.05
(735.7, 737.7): -0.01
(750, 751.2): -0.08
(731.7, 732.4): -0.02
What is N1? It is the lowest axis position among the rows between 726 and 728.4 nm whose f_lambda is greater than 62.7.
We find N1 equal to 726.05 nm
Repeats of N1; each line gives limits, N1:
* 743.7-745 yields 744.55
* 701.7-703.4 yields 703.30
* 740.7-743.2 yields 741.55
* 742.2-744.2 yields 743.05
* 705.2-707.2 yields 706.30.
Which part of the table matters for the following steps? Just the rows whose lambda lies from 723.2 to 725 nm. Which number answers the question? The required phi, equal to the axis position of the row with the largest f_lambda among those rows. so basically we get 724.30 nm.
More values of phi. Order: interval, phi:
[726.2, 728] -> 727.05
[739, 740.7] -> 739.30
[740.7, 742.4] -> 742.05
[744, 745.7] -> 744.55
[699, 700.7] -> 699.80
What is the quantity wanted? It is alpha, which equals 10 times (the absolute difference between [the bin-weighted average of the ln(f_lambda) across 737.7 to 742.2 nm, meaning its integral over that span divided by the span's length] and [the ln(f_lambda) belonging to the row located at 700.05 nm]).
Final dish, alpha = 0.47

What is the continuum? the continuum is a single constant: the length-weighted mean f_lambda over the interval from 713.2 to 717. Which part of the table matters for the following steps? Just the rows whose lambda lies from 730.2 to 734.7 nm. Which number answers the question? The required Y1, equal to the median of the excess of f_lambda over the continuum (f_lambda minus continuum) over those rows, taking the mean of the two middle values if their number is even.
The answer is 3.2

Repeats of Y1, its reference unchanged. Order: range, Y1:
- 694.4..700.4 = 2.5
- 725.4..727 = 3.7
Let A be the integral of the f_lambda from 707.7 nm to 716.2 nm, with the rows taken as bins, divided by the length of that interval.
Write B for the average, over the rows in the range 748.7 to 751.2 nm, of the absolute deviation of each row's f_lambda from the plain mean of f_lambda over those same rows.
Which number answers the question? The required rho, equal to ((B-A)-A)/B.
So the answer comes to -48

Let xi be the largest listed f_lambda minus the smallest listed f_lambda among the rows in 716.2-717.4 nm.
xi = 5.6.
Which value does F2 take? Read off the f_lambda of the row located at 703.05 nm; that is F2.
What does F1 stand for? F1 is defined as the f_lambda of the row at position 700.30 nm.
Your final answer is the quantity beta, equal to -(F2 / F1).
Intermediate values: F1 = 61.3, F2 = 59.6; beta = -0.97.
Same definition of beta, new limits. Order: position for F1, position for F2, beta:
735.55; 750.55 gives -0.90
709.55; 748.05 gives -1.08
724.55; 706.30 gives -1.05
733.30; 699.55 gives -1.03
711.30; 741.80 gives -1.08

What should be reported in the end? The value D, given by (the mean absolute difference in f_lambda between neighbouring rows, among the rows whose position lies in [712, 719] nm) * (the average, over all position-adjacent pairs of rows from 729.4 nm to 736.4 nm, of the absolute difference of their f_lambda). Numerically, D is 7.5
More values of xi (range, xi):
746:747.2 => 5.0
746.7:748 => 6.3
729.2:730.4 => 4.9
